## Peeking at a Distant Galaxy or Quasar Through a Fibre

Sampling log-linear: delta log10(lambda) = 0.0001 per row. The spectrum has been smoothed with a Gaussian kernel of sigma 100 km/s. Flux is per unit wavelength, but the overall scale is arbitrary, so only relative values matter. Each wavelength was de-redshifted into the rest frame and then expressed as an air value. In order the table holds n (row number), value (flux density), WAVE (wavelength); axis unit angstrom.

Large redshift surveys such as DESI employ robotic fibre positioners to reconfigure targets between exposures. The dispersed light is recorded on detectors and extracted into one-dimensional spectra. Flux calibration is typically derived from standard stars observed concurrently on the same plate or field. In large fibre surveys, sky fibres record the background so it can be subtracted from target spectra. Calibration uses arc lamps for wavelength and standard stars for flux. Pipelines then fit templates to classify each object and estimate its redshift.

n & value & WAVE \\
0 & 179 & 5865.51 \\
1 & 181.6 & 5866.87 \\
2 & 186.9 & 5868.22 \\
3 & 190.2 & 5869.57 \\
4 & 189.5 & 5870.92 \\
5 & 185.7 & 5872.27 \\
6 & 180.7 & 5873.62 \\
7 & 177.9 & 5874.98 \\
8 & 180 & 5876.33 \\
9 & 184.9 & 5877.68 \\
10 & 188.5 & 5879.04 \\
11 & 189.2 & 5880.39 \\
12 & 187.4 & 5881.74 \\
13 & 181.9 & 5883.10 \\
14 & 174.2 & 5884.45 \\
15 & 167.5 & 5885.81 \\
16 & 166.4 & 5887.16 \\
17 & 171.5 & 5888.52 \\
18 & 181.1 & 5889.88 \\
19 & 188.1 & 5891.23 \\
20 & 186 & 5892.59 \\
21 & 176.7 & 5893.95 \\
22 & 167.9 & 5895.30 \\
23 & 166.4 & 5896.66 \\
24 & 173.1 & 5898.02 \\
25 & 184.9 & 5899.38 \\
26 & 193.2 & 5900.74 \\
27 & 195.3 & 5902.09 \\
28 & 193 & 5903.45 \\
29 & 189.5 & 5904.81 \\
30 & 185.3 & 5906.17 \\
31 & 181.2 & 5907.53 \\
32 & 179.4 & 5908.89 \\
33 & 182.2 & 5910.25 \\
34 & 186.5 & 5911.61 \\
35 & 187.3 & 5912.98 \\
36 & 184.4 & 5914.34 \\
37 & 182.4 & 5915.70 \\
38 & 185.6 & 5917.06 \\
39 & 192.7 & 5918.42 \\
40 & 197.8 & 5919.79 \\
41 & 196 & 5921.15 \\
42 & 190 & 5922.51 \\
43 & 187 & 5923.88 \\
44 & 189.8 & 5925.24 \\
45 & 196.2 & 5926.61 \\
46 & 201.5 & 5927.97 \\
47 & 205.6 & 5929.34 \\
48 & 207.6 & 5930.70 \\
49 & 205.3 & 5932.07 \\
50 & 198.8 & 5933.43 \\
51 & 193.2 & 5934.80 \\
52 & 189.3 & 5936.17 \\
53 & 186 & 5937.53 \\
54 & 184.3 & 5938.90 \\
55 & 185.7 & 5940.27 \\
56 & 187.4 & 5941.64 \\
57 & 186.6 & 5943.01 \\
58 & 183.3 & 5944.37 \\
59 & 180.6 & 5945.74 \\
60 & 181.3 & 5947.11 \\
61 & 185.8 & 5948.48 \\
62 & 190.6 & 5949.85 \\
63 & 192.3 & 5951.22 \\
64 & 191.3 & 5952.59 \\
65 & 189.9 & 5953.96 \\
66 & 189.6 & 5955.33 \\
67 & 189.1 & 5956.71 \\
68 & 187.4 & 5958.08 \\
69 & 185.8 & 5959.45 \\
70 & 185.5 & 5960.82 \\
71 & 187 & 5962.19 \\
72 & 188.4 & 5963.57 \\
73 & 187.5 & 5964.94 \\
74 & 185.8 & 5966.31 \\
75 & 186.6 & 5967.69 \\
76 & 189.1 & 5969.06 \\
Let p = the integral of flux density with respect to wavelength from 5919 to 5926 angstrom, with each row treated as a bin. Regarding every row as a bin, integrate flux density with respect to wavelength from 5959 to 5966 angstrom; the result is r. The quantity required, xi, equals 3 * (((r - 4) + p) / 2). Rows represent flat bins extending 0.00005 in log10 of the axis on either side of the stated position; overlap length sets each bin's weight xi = 3973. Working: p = 1344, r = 1309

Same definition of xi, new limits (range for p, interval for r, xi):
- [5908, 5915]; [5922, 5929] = 3954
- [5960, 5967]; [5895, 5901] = 3543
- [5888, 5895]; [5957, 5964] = 3850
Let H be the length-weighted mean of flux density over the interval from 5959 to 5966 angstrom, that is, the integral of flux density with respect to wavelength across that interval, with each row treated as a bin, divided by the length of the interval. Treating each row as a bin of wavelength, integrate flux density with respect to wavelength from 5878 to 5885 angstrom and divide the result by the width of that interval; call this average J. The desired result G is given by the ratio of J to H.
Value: 0.99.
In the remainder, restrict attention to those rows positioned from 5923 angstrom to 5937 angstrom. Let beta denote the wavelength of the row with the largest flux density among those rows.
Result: 5930.70 angstrom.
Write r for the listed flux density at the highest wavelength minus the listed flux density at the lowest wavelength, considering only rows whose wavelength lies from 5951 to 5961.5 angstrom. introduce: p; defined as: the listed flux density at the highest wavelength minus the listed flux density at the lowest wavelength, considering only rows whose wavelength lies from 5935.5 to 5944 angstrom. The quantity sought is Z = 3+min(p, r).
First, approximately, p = -3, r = -7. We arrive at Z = -4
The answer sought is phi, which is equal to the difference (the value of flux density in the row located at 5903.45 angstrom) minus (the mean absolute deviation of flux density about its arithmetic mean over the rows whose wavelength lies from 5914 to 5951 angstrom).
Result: 187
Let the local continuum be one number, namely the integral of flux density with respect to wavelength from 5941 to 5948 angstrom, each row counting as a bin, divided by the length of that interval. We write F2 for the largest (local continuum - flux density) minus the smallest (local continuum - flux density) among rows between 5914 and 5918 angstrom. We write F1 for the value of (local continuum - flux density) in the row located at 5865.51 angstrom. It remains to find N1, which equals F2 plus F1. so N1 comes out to 8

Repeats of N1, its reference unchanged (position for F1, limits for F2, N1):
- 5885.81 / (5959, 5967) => 19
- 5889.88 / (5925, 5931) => 21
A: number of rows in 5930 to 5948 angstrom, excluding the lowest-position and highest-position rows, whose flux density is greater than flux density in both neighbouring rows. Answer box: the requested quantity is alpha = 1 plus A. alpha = 2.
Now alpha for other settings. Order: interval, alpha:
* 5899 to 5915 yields 3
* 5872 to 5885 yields 2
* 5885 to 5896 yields 2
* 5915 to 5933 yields 3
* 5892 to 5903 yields 1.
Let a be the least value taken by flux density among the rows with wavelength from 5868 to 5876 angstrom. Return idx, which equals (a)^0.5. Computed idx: 13.34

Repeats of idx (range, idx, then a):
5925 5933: 13.78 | 189.8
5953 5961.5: 13.62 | 185.5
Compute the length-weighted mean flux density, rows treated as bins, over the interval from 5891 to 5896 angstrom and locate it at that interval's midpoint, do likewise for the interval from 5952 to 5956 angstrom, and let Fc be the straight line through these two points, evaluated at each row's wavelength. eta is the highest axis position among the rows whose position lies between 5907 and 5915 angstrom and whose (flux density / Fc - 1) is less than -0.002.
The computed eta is 5908.89 angstrom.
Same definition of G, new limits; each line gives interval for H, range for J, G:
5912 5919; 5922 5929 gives 1.04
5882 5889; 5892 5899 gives 1.01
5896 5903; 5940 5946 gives 1.01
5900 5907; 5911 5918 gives 0.97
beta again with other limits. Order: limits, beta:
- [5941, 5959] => 5951.22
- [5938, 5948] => 5941.64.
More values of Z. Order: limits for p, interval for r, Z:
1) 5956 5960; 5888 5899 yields 0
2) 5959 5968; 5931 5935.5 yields -9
